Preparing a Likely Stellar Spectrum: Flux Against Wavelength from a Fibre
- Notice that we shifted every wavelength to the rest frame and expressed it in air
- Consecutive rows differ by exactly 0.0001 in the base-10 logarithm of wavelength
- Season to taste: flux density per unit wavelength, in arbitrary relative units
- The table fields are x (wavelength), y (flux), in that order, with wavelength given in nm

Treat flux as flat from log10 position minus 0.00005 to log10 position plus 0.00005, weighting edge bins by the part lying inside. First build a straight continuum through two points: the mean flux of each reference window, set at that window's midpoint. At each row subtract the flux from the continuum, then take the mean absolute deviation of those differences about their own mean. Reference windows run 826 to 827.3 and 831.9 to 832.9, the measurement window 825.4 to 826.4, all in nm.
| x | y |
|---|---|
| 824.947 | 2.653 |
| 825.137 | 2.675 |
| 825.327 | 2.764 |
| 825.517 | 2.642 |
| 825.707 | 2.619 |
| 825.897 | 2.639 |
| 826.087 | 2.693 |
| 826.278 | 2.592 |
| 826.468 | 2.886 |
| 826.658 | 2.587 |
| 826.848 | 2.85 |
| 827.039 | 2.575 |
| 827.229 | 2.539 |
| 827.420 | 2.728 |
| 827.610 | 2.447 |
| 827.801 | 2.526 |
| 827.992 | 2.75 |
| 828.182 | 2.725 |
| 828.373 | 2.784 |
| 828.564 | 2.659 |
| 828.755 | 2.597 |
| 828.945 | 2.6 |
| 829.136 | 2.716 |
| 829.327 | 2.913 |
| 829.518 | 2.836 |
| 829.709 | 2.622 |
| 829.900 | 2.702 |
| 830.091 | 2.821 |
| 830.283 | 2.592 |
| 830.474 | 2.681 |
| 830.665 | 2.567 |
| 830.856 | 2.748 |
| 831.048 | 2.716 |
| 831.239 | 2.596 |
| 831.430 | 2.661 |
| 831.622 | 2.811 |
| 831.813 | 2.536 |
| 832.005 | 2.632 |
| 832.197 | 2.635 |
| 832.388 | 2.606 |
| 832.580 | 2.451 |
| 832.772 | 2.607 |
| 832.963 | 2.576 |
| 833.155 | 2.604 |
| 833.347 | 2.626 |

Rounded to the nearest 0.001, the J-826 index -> 0.024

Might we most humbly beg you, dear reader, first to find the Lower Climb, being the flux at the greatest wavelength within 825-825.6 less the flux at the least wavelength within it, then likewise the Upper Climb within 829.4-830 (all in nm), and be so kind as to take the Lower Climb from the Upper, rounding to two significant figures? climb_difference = -0.10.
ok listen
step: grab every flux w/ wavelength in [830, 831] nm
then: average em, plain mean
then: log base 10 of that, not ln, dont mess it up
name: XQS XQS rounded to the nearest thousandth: 0.428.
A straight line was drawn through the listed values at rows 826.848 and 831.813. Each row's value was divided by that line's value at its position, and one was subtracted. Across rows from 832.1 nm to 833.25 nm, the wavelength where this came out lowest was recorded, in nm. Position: 832.580 nm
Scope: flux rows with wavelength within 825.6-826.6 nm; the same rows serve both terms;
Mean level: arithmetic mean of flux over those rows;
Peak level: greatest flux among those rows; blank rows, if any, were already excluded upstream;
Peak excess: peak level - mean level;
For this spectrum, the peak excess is 0.20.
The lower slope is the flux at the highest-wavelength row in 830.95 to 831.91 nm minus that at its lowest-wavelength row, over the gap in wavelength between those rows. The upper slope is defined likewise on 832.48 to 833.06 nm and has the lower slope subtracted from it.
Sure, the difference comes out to 0.6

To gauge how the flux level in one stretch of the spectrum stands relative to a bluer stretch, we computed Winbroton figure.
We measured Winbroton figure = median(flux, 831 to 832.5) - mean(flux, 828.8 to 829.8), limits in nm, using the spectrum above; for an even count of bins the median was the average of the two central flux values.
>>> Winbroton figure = -0.10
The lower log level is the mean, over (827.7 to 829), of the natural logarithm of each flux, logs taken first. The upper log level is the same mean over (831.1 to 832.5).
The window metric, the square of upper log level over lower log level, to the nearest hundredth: 0.98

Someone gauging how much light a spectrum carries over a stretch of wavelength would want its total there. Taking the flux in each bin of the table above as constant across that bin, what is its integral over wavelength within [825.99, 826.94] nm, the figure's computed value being 2.59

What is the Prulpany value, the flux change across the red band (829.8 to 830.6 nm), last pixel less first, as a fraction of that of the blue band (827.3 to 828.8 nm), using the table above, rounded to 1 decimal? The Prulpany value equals 0.2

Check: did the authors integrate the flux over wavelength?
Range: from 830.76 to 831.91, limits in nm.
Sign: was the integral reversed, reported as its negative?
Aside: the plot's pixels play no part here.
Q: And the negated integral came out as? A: -3.08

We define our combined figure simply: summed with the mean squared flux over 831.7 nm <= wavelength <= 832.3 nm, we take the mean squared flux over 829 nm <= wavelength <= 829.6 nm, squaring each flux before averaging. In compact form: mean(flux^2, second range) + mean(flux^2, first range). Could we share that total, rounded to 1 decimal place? 14.7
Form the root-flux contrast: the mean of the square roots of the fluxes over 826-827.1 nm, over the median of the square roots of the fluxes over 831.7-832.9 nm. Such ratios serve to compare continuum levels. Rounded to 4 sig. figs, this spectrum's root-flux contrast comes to 1.017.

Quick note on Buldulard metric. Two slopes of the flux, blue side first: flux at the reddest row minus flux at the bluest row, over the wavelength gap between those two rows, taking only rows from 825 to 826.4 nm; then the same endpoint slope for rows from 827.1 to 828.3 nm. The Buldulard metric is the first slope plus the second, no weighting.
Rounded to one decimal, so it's 0.1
